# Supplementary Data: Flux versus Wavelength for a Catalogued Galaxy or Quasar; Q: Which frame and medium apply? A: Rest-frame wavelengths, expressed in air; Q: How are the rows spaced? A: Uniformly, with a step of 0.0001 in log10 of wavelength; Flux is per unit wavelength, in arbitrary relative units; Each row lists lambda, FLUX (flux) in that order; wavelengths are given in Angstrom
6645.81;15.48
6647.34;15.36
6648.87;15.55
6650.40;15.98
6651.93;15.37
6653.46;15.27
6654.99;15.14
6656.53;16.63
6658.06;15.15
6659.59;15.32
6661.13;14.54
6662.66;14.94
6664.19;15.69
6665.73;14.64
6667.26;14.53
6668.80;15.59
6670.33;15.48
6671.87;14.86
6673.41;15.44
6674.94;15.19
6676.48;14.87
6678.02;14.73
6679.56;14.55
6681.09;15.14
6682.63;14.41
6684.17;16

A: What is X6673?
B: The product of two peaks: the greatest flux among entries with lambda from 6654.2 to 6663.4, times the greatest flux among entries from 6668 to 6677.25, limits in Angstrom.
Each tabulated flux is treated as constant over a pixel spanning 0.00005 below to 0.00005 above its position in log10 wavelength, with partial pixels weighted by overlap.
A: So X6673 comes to 259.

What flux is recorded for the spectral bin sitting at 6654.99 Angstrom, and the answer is 15.14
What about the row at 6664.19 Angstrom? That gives 15.69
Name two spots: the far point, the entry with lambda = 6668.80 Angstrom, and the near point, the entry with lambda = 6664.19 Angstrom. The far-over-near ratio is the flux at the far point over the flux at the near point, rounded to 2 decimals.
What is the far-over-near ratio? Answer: 0.99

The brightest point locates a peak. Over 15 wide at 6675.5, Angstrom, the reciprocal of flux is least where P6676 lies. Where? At 6668.80 Angstrom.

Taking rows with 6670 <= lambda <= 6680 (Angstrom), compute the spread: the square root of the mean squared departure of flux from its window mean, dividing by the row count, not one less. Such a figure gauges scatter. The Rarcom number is 0.33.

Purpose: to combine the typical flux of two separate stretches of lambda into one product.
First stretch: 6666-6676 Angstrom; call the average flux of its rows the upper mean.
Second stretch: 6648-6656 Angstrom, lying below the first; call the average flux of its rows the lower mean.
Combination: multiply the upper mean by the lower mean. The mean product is 235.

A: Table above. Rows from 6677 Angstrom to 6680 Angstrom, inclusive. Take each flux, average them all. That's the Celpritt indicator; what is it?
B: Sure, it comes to 14.6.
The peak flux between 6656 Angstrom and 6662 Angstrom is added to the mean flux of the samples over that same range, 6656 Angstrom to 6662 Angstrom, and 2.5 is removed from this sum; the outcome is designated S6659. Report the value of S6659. 29.5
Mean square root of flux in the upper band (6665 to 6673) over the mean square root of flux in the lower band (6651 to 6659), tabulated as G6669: 0.984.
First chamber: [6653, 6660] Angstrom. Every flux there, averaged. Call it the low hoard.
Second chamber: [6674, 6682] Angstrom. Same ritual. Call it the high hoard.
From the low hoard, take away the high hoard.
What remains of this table 0.61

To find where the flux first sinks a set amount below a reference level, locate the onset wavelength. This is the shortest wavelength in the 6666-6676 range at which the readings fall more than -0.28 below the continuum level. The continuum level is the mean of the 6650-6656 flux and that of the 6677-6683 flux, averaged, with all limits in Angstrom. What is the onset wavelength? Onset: 6667.26 Angstrom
